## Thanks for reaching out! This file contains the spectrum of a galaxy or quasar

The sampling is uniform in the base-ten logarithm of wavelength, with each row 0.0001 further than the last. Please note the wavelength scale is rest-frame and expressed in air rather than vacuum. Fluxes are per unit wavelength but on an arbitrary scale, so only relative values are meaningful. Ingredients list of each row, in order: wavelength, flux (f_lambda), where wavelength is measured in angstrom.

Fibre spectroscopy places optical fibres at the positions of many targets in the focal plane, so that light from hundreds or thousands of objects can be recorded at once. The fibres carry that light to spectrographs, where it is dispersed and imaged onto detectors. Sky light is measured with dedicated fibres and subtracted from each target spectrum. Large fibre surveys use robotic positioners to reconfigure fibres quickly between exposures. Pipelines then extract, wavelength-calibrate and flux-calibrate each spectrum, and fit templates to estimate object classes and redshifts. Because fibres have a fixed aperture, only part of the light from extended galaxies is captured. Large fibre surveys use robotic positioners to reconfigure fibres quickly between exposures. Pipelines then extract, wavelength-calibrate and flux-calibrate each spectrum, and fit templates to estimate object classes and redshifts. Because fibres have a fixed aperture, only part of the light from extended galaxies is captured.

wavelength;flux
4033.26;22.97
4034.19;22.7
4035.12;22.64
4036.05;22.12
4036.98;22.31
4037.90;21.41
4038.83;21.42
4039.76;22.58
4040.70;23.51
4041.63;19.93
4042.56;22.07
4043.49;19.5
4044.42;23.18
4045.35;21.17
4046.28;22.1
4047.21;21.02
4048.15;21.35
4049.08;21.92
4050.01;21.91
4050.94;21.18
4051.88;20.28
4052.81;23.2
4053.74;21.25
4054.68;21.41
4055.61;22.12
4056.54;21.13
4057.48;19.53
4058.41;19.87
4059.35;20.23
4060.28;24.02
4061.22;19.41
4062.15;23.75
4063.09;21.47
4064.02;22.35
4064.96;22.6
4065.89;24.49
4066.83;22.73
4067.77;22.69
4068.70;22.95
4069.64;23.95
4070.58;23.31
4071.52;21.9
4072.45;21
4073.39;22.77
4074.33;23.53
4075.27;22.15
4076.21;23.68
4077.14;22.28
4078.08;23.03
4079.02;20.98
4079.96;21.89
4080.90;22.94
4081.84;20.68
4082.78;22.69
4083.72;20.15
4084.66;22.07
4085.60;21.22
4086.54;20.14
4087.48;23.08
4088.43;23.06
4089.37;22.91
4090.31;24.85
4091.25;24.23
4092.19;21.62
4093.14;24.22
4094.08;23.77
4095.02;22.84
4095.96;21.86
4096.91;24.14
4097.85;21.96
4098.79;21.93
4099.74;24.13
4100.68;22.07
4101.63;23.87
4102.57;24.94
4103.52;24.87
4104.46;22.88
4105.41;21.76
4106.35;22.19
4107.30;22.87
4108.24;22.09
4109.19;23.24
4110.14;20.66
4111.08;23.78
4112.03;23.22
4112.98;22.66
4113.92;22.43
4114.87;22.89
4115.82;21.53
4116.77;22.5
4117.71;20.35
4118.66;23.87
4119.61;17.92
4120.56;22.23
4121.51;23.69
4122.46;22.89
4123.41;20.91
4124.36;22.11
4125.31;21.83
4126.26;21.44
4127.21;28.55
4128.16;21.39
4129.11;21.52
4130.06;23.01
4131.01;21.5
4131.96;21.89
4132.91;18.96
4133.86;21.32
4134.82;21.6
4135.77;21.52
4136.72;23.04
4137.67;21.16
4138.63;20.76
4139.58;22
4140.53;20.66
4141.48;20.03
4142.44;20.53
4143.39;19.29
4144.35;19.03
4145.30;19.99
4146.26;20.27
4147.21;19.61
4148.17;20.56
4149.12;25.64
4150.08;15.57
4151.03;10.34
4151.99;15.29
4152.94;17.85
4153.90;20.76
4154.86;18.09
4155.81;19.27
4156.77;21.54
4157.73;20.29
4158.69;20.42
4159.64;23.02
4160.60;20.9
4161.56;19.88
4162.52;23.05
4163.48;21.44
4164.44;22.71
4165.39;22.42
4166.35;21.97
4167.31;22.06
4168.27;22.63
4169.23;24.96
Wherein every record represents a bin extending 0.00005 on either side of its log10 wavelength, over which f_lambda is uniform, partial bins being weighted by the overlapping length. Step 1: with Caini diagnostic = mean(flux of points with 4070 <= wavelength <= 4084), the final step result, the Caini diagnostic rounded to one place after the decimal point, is 22.2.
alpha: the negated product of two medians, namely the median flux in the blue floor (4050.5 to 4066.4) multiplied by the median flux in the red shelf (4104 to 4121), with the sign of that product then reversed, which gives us -481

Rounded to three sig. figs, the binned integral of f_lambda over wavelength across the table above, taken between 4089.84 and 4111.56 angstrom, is 501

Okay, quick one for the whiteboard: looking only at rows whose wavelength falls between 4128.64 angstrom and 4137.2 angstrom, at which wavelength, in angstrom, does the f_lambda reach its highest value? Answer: 4136.72 angstrom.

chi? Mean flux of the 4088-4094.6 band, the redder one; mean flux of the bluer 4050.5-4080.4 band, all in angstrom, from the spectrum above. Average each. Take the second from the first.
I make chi 1.4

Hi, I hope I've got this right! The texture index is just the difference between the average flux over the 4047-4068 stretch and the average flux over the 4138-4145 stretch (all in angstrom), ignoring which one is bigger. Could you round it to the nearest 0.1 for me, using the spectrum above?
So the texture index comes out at 1.4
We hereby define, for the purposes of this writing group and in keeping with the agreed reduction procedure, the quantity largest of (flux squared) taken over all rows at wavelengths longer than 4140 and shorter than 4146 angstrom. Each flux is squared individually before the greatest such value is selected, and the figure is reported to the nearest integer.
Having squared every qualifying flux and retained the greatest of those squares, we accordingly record 427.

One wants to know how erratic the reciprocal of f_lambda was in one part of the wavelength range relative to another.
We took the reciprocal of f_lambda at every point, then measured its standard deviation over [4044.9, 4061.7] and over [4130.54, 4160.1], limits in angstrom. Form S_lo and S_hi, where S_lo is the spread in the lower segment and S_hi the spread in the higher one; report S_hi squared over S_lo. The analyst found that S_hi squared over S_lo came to 0.038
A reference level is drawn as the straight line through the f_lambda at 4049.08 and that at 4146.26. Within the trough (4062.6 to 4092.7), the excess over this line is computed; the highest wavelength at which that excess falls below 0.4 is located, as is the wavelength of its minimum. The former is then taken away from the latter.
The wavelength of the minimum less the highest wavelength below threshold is -2.8 angstrom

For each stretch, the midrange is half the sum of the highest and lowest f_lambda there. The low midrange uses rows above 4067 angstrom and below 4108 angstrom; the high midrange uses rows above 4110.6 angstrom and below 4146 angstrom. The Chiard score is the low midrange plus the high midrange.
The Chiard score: 46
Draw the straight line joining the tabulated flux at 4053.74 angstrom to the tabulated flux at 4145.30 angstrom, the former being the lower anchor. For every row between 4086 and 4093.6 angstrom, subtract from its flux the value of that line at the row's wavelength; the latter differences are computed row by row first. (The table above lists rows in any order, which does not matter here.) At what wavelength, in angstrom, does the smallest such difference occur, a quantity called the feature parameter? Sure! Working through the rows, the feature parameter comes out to 4086.54 angstrom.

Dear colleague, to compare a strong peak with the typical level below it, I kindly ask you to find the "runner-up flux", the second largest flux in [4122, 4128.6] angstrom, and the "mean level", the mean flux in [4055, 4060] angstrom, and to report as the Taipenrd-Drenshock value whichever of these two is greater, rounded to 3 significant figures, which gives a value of 22.9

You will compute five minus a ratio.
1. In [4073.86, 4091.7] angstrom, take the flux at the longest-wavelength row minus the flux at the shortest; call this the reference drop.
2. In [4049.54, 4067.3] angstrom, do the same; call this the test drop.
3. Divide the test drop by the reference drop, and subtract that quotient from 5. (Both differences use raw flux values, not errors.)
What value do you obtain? 3.8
